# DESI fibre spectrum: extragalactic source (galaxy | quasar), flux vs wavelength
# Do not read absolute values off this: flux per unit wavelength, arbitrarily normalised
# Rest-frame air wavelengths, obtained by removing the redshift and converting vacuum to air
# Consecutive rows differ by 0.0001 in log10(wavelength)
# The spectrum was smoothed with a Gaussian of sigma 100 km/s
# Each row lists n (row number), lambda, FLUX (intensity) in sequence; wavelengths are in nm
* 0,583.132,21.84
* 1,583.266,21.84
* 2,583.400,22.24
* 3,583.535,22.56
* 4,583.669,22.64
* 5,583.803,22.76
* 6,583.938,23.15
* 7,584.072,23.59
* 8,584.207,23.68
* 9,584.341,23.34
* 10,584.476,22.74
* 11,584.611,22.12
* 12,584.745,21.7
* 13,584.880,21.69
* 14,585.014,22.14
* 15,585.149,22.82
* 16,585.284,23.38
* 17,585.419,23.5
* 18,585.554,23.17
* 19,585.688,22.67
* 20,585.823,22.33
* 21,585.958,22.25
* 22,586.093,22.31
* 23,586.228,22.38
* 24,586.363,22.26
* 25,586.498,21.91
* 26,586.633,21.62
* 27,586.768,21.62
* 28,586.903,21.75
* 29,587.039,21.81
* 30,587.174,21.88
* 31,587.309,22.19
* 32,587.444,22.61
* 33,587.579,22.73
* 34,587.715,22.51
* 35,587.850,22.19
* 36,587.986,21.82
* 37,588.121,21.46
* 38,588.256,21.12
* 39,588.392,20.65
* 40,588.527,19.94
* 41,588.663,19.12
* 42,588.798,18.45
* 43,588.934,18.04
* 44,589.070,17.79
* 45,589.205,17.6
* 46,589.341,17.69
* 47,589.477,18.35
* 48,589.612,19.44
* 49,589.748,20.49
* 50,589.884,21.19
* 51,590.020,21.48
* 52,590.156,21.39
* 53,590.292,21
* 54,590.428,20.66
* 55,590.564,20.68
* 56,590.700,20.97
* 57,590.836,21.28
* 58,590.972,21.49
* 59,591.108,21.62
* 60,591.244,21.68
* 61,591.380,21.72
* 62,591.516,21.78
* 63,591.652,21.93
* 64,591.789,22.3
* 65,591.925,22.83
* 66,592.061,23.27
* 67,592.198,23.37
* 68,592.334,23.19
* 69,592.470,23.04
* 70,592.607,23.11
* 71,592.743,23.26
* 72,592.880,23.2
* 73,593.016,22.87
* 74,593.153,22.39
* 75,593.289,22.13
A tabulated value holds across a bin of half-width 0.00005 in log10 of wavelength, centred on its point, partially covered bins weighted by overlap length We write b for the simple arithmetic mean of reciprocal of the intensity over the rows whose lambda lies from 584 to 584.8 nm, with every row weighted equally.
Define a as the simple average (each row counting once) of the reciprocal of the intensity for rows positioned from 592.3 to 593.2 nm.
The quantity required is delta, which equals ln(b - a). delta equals -8.0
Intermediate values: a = 0.0435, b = 0.0438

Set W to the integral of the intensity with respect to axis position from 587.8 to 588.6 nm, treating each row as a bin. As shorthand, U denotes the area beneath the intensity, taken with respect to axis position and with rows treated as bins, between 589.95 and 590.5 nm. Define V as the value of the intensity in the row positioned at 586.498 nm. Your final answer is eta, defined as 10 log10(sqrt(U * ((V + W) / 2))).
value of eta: 11.8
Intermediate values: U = 11.6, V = 21.91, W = 17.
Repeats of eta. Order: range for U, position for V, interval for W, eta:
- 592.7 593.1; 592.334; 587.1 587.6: 11.0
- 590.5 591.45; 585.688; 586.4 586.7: 12.4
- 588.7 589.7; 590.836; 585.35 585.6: 12.0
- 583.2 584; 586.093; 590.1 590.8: 12.6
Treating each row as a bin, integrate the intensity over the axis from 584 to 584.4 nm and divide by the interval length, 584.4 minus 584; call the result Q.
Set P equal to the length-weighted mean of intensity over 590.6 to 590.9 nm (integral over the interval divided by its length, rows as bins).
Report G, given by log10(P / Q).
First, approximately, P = 21.1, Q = 23.57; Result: -0.048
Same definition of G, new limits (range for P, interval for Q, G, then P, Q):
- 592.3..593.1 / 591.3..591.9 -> 0.021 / 23.1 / 22.00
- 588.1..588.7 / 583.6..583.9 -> -0.047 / 20.4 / 22.76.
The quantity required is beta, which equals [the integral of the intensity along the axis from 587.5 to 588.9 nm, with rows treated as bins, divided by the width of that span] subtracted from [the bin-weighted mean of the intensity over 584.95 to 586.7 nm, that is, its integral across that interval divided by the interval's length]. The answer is 1.6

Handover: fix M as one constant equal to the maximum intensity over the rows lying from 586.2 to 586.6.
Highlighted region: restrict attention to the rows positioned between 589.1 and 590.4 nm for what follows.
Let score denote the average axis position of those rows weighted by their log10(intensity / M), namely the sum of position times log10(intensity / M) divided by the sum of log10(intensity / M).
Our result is 589.54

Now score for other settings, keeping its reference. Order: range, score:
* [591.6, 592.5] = 592.30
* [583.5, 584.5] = 584.10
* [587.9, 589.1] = 588.73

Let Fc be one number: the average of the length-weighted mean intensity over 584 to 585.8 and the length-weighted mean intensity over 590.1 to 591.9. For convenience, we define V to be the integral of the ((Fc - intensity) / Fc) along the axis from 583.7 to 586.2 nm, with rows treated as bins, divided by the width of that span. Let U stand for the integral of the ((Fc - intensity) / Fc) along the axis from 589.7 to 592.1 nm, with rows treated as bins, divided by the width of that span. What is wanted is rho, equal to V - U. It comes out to -0.05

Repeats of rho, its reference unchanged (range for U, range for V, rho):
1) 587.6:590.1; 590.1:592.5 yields -0.08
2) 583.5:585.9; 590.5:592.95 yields 0.02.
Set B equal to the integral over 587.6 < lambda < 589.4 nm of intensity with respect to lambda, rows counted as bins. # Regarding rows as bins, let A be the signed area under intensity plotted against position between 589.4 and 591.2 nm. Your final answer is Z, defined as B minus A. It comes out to -1.5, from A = 37.4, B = 36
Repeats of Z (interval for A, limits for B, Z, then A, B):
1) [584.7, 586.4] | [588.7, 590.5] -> -3.2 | 38.3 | 35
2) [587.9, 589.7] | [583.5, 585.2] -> 3.7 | 34.9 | 39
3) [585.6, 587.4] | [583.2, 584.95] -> -0.2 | 39.8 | 40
